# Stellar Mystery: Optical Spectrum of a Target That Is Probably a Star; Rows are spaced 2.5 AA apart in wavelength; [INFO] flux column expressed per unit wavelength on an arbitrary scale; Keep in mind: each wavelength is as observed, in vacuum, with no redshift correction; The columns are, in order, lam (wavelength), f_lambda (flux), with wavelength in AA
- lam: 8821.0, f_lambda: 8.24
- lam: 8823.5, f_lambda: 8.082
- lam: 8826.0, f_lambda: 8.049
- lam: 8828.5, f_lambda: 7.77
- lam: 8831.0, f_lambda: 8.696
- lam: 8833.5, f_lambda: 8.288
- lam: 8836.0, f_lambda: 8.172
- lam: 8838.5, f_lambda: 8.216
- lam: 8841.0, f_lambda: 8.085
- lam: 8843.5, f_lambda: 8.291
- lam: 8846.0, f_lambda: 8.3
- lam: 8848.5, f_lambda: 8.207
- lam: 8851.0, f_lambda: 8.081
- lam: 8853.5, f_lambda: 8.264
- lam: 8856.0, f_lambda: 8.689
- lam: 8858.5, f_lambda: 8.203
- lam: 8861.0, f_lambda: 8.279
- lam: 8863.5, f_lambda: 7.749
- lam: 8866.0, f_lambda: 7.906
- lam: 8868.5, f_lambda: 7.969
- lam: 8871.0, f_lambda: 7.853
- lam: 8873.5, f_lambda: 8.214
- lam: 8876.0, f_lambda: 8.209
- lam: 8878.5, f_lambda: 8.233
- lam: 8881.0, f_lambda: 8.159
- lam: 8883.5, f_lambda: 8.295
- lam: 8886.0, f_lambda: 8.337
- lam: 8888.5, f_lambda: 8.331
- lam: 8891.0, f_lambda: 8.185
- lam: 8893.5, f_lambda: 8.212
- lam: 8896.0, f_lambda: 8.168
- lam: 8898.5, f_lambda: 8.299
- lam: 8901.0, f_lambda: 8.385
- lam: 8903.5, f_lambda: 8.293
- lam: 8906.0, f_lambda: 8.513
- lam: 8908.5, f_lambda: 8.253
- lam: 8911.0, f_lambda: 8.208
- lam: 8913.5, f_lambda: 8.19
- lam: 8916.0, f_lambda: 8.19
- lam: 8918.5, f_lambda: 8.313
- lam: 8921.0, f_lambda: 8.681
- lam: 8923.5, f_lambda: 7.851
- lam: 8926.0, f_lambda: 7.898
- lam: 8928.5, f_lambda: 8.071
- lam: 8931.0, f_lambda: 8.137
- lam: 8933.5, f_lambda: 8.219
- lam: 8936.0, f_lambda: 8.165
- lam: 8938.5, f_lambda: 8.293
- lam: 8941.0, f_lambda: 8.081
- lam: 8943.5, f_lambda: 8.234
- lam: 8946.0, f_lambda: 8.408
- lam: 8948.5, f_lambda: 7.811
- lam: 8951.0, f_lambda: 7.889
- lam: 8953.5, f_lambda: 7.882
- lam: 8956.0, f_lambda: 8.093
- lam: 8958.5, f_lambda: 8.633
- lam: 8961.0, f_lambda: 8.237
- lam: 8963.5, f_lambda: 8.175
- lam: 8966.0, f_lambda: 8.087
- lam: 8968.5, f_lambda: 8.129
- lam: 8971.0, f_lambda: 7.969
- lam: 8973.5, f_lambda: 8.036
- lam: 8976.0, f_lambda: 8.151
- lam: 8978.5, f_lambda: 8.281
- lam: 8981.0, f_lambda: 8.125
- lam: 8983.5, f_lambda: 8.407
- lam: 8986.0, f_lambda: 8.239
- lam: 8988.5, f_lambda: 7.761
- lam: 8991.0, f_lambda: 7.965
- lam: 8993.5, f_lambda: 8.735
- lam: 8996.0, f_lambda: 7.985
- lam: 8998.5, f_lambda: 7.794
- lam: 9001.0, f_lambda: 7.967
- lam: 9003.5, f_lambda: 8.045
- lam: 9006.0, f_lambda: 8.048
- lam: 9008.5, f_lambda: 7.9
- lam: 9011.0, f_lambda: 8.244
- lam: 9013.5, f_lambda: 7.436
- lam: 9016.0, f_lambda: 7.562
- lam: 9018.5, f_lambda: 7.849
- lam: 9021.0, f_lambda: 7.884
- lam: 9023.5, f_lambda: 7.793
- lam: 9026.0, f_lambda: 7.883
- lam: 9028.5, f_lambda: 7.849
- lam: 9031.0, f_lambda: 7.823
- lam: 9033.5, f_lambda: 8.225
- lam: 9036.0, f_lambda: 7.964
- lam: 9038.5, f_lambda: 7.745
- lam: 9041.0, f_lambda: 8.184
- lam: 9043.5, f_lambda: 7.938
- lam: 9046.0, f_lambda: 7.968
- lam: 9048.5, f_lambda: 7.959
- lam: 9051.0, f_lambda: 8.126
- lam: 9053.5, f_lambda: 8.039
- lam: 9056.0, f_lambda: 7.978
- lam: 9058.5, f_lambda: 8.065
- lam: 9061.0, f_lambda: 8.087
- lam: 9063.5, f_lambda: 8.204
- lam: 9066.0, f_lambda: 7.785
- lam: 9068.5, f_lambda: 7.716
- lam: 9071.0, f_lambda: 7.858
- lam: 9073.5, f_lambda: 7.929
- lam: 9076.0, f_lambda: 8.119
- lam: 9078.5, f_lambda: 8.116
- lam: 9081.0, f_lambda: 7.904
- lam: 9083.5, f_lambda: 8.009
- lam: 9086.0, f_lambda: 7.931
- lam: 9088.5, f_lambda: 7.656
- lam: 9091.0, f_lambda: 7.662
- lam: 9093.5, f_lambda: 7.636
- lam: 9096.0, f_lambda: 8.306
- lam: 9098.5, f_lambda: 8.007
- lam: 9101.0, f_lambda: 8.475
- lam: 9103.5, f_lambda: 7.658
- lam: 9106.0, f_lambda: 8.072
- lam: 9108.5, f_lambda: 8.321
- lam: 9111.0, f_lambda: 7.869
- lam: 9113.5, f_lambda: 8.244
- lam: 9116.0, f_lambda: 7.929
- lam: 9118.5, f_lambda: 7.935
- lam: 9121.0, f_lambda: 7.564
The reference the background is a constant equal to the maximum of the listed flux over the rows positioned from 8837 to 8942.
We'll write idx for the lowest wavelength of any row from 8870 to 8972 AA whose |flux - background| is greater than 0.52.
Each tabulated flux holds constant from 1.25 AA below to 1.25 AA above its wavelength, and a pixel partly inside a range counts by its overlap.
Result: 8871.0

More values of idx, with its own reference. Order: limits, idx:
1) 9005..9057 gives 9006.0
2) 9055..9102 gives 9056.0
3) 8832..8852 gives 8841.0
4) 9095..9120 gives 9098.5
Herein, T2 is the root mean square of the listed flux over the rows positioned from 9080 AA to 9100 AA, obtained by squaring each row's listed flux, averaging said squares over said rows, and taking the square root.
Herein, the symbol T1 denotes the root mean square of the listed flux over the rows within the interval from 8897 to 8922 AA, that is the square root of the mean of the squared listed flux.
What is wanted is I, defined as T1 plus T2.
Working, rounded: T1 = 8.33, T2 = 7.89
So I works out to 16.2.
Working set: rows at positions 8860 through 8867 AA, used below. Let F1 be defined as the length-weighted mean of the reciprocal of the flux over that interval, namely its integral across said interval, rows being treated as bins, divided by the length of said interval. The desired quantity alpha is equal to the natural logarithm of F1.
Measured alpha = -2.07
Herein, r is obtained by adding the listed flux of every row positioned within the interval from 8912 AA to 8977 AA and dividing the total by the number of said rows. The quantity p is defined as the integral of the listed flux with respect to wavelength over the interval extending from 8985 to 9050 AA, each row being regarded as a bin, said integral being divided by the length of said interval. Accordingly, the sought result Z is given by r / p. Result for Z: 1.02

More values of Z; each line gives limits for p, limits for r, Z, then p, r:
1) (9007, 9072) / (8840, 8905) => 1.03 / 7.93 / 8.20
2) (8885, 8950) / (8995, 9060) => 0.97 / 8.22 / 7.93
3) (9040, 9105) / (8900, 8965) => 1.03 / 7.97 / 8.20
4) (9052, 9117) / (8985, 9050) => 1.00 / 7.98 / 7.95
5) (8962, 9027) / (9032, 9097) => 0.99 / 8.02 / 7.97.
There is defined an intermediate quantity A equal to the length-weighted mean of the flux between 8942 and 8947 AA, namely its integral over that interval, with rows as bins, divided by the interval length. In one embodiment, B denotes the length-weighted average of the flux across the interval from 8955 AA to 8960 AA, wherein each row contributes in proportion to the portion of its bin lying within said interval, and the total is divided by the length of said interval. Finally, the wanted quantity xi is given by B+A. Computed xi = 16.7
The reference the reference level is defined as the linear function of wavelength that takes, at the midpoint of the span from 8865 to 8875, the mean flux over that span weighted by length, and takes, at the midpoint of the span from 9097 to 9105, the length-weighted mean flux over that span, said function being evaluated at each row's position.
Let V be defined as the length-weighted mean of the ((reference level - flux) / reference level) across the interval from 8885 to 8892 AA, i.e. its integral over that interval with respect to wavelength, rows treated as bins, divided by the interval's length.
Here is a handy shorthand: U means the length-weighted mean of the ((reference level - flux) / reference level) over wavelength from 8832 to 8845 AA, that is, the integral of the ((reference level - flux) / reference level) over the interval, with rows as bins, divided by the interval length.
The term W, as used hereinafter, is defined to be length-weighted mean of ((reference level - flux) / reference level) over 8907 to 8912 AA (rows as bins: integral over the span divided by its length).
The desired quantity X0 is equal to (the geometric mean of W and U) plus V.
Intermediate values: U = -0.030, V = -0.036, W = -0.030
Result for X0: -0.006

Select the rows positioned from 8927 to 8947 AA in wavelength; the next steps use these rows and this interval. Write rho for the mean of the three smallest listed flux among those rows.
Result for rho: 8.10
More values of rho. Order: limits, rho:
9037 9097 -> 7.65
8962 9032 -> 7.59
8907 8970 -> 7.85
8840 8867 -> 7.91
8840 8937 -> 7.82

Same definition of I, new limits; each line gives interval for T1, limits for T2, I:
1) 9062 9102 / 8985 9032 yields 15.9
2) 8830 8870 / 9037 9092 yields 16.2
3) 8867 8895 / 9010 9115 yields 16.1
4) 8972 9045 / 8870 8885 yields 16.2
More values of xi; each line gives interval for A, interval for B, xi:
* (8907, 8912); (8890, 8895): 16.4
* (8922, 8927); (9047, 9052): 15.9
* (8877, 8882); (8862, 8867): 16.0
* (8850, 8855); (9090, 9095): 15.9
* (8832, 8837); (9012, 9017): 15.8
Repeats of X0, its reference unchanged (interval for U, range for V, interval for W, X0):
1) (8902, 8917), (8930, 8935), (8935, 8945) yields 0.007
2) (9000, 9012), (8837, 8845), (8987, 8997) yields -0.023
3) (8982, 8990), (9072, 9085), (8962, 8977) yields 0.016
